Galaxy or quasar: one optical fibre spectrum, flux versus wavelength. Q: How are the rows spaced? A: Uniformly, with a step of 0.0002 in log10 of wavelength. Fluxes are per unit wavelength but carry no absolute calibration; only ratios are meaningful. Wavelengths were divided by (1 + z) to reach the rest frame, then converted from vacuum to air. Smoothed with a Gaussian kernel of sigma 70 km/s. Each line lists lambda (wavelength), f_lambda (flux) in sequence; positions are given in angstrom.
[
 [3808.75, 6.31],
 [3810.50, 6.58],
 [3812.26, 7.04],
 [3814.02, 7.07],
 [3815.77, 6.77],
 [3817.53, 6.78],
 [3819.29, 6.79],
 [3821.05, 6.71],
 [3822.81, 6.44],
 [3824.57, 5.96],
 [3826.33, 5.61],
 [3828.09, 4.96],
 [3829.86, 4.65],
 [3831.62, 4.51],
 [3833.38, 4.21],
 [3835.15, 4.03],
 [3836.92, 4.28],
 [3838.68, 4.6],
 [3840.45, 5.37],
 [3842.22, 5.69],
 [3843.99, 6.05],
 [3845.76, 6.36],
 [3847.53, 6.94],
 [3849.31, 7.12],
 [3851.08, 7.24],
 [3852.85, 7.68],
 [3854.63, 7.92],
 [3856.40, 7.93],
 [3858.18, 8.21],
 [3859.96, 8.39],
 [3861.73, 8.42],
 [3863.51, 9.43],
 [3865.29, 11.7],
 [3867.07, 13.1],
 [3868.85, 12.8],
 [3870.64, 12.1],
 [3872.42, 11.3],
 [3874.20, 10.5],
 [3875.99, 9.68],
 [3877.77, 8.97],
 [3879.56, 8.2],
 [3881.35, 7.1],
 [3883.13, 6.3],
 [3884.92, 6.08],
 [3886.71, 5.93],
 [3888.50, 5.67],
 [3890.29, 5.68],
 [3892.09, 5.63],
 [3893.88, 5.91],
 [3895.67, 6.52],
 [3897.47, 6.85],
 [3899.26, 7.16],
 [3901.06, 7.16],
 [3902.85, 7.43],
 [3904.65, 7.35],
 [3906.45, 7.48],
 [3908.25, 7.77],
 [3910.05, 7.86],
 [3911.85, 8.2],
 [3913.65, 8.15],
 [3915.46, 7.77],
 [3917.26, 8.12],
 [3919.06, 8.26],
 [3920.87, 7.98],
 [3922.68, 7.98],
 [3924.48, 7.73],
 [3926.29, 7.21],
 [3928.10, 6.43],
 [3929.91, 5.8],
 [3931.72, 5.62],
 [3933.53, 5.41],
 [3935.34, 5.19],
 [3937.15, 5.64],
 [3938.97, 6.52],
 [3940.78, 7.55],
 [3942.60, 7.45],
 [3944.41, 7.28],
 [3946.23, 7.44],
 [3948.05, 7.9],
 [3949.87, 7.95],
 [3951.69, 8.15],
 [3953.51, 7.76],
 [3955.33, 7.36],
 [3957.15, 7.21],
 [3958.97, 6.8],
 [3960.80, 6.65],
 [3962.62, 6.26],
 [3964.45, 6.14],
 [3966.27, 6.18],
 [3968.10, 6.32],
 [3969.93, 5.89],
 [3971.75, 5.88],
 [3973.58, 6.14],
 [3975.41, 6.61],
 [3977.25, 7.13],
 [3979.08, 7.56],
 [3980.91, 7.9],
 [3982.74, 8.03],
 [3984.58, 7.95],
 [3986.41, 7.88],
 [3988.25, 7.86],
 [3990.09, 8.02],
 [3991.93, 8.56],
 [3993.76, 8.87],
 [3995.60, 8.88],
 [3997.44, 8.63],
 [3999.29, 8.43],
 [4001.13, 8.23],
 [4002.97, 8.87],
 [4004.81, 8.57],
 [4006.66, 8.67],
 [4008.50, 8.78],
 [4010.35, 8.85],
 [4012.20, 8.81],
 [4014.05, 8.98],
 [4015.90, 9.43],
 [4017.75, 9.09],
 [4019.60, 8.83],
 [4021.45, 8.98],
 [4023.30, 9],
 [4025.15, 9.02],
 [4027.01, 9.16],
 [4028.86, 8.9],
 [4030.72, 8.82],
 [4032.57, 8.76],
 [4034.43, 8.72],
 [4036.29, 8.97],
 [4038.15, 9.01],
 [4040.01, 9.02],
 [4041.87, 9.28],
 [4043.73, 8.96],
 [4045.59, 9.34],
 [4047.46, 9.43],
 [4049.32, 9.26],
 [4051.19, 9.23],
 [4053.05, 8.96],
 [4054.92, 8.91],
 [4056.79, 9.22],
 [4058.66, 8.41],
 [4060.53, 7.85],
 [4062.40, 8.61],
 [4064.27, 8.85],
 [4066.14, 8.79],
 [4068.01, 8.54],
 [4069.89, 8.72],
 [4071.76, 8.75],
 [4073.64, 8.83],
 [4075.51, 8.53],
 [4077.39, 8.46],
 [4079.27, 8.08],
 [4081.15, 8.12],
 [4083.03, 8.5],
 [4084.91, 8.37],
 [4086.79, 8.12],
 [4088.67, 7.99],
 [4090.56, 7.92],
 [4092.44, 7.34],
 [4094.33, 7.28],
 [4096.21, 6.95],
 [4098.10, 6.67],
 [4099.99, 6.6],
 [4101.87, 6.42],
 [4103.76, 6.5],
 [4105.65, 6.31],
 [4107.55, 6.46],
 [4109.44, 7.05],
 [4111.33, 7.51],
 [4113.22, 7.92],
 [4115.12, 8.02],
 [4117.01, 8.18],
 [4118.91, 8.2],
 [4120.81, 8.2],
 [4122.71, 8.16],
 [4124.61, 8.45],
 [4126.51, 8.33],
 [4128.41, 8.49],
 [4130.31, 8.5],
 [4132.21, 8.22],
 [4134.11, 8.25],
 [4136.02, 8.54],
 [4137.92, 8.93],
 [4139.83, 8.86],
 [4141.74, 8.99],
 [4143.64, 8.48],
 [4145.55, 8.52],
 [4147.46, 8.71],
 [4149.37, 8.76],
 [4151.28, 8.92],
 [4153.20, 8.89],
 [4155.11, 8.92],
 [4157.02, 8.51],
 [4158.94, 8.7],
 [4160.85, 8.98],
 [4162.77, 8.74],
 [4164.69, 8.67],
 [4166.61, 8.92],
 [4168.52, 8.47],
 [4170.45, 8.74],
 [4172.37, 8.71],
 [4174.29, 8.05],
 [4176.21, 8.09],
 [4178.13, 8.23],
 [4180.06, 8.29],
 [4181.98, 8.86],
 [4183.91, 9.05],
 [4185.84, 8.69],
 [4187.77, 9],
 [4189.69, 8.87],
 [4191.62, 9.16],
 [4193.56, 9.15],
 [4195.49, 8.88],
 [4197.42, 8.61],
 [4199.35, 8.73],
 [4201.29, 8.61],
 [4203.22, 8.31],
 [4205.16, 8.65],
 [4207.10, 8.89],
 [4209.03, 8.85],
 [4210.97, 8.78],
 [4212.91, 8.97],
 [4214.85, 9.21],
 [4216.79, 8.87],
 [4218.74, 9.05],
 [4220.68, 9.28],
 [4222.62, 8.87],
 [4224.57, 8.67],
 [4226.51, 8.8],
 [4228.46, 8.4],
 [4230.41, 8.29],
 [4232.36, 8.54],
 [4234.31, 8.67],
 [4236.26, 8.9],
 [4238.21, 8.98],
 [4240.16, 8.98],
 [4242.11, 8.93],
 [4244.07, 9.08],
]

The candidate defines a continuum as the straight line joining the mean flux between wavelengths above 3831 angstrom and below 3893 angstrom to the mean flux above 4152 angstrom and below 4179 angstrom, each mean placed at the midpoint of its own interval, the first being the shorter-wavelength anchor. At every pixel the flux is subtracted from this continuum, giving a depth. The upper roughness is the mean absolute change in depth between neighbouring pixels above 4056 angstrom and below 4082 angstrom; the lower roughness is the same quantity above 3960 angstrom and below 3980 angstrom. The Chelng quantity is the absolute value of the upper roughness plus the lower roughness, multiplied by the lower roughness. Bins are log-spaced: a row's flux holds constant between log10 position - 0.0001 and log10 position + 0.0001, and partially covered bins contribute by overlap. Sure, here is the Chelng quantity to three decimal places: 0.159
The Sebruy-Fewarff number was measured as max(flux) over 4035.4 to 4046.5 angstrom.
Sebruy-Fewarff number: 9.34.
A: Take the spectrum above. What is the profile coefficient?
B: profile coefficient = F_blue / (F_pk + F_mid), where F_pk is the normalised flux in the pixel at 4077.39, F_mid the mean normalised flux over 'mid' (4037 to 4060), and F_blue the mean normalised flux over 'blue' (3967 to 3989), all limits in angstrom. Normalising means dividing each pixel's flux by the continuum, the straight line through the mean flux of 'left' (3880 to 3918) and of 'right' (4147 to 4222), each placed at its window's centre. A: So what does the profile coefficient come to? 0.43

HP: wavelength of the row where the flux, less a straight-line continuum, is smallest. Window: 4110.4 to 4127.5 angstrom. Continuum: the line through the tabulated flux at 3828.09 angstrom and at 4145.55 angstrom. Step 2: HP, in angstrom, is 4111.33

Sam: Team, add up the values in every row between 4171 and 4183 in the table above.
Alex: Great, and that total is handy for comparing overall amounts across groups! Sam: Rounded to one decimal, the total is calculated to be 50.2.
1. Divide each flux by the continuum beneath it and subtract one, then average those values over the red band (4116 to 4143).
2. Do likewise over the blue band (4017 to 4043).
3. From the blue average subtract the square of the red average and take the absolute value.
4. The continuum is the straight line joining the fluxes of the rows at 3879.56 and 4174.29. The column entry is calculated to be 0.102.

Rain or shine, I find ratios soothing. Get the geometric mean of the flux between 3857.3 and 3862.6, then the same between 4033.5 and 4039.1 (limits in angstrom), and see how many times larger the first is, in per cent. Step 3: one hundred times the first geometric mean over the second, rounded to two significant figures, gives 94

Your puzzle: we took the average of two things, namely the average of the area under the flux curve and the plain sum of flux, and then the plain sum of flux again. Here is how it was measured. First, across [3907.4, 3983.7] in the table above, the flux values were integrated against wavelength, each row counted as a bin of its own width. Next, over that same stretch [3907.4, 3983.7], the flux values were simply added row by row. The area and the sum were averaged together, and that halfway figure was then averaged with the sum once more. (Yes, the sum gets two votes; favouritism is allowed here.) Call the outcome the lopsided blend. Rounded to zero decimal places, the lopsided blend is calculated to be 358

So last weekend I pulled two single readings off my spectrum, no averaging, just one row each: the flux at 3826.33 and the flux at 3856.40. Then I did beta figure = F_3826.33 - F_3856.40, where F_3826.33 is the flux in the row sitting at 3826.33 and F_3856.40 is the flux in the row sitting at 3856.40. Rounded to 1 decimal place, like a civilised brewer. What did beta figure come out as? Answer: -2.3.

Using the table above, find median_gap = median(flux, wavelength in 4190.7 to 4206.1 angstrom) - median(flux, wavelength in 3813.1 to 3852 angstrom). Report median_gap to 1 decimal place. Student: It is 2.7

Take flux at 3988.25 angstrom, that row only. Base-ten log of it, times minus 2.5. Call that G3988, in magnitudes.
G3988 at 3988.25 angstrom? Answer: -2.24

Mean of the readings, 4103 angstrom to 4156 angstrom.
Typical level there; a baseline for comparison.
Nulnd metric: 8.2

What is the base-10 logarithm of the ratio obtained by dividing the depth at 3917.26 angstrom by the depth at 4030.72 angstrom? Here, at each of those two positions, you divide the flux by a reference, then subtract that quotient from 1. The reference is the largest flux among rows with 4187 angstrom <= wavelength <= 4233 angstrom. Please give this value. 0.40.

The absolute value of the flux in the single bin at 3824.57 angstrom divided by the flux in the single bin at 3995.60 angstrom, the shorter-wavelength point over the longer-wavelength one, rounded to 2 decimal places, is 0.67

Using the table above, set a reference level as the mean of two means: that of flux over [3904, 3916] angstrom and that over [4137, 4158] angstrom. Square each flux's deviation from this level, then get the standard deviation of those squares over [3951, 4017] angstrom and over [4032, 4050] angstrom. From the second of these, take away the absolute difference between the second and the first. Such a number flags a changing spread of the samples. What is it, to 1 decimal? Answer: -1.1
